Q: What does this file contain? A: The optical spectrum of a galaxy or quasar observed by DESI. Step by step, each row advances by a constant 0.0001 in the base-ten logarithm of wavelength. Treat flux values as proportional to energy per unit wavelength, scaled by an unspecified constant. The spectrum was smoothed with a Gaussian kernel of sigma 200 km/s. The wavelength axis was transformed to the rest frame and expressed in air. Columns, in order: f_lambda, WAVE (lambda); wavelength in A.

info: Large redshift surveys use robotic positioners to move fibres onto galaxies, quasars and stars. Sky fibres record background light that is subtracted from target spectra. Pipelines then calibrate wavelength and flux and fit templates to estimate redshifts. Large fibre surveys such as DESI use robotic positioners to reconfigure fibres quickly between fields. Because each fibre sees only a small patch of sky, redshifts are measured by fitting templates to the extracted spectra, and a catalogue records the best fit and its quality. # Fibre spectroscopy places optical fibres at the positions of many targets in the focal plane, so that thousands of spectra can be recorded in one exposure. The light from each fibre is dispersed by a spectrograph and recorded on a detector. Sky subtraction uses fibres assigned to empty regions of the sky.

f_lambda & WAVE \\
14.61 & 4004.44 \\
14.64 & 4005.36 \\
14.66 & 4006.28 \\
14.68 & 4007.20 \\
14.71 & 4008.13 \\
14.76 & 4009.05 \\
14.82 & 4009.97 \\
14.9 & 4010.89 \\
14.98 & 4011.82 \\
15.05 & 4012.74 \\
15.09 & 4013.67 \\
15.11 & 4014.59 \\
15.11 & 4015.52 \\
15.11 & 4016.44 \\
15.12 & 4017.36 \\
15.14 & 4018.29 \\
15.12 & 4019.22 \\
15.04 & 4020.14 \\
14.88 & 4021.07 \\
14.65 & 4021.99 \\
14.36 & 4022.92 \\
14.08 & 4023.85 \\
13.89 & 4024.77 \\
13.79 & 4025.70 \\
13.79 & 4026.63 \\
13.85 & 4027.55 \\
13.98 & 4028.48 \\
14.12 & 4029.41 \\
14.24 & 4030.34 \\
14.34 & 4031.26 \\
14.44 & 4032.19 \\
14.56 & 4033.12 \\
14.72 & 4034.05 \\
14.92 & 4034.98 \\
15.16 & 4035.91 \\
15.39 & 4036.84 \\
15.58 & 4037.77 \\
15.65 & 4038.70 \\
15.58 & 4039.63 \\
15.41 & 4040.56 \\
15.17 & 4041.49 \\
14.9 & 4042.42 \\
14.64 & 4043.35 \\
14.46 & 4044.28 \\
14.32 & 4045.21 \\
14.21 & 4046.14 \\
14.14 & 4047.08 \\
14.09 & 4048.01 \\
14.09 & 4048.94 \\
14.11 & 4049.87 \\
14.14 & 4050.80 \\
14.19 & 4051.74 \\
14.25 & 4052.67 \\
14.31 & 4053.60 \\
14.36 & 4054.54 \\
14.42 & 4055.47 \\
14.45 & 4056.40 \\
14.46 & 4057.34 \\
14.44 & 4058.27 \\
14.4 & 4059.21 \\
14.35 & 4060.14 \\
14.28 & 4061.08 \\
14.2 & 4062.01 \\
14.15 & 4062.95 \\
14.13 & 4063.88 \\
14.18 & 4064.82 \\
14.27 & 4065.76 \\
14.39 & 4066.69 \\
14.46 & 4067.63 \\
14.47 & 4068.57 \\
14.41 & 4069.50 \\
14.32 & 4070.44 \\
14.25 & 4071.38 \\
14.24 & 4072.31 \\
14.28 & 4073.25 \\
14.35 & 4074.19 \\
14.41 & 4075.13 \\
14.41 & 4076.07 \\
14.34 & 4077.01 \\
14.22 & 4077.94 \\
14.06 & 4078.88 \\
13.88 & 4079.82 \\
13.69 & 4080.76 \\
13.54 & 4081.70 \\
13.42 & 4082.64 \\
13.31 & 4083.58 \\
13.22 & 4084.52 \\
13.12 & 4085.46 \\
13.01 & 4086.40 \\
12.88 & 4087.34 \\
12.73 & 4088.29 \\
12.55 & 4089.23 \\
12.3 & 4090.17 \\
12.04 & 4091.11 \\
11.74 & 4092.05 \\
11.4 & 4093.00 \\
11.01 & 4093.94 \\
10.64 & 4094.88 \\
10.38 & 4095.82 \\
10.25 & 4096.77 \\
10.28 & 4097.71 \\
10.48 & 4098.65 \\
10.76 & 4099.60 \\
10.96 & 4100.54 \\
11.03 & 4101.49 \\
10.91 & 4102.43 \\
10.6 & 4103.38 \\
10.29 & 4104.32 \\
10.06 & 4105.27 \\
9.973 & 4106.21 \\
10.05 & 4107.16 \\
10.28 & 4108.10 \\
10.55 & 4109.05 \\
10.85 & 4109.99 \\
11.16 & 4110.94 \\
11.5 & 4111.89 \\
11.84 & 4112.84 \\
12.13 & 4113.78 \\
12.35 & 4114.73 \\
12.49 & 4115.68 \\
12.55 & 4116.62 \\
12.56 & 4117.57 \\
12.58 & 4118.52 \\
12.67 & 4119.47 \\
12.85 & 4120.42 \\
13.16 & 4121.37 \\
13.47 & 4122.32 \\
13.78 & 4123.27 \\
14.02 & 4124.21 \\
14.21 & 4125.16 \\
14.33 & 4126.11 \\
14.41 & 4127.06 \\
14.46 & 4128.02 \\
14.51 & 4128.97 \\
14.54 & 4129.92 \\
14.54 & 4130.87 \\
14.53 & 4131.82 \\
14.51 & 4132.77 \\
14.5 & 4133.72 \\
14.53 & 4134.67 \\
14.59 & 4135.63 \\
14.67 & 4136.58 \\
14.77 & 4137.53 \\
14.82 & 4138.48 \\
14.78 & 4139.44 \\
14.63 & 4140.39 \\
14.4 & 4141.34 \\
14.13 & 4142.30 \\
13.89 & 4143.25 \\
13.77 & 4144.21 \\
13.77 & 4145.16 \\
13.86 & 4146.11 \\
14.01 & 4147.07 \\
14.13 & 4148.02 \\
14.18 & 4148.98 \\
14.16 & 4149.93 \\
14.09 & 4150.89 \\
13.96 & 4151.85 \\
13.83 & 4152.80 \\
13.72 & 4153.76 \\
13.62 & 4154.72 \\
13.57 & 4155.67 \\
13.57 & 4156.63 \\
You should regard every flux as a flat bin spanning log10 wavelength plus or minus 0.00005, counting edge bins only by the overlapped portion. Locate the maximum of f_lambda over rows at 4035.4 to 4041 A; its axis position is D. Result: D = 4038.70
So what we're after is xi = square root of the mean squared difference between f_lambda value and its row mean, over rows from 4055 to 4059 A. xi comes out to 0.01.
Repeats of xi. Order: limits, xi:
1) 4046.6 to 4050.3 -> 0.02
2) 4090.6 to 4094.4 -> 0.38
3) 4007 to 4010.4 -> 0.05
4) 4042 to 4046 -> 0.22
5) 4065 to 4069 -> 0.08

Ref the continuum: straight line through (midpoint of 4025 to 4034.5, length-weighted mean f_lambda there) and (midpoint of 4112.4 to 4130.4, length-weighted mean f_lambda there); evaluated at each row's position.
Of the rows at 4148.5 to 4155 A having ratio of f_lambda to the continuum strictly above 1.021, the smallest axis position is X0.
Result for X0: 4148.98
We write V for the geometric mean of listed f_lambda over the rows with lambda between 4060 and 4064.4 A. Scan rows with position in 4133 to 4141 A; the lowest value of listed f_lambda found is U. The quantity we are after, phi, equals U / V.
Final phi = 1.02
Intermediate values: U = 14.5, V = 14.2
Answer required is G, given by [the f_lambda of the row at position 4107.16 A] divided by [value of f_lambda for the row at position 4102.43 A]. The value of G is 0.92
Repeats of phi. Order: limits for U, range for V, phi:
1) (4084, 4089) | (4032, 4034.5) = 0.87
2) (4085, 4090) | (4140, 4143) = 0.87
